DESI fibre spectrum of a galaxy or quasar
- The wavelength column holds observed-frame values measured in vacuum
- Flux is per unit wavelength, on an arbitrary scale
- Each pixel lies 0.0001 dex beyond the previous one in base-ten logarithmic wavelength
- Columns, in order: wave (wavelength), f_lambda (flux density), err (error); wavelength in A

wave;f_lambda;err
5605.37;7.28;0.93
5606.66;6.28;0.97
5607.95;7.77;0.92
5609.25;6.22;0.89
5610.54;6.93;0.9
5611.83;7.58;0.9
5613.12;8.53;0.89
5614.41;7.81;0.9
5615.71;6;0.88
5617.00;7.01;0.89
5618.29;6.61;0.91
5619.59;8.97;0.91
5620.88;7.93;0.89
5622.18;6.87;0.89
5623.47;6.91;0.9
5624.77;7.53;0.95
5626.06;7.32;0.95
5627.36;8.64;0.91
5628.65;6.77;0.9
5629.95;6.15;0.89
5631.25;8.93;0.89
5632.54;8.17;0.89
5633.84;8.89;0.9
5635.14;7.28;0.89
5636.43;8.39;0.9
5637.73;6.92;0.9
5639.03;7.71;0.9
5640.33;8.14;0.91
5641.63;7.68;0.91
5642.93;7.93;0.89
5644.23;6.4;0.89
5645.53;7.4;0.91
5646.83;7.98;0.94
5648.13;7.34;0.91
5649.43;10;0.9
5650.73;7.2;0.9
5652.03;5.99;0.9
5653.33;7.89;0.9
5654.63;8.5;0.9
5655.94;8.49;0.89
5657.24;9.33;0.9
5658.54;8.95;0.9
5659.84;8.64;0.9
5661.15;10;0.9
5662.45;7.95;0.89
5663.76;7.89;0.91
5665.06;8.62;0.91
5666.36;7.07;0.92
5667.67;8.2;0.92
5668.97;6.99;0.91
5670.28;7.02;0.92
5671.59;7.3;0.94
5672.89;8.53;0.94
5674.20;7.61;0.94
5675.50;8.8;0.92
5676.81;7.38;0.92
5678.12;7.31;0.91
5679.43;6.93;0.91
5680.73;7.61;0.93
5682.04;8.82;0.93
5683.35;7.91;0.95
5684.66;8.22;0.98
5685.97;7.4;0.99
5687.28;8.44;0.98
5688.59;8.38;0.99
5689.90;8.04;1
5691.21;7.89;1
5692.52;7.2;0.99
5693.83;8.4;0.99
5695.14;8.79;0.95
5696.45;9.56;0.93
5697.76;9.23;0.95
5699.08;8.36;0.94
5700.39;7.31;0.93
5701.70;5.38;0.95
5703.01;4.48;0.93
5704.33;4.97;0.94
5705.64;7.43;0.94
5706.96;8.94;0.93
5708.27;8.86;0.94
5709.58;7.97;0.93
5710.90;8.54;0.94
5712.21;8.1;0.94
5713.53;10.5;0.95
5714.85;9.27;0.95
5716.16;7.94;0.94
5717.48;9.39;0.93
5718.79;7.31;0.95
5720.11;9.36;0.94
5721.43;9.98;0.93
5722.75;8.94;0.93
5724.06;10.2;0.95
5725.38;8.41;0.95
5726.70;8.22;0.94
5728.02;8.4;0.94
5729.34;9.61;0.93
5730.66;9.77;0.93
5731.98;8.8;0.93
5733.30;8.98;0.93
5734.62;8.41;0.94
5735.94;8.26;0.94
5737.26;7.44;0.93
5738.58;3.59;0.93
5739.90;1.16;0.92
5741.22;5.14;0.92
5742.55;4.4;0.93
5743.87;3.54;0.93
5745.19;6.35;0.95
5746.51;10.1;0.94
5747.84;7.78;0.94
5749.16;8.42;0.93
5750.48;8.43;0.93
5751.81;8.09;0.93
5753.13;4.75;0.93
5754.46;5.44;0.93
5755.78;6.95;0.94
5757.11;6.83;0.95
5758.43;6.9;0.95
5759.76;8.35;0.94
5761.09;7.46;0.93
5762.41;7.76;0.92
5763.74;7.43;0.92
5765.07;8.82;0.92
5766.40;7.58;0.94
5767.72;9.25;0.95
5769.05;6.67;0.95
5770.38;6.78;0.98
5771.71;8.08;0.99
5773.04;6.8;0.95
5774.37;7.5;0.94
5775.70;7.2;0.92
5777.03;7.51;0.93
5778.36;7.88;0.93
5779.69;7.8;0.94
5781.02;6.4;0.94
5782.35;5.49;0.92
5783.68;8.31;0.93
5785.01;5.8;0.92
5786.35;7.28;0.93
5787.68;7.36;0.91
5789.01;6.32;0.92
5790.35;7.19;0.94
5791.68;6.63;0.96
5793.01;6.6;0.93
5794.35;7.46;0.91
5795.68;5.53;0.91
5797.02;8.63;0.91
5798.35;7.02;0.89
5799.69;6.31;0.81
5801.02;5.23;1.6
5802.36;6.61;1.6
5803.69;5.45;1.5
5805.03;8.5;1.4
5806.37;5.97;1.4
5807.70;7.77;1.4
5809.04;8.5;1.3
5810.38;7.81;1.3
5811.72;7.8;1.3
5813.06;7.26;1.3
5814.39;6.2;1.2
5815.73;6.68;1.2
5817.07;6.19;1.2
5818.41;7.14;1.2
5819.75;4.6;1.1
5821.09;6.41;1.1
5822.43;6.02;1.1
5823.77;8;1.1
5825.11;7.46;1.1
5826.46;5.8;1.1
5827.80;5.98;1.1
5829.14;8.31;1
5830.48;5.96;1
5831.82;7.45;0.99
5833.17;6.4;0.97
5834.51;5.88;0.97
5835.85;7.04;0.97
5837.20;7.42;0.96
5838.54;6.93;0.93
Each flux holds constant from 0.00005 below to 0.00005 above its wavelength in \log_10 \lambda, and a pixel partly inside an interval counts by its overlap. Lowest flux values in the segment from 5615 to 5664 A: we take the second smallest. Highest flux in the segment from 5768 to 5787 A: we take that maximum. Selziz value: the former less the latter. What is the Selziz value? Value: -2.3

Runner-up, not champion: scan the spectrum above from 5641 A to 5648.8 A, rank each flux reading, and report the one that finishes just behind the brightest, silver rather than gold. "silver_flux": 7.93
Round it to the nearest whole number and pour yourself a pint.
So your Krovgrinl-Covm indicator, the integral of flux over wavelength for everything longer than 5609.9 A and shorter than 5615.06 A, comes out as 40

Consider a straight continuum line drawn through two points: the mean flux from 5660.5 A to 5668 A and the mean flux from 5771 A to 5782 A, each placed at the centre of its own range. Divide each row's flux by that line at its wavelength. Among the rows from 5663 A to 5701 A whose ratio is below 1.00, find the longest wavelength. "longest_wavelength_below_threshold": 5700.39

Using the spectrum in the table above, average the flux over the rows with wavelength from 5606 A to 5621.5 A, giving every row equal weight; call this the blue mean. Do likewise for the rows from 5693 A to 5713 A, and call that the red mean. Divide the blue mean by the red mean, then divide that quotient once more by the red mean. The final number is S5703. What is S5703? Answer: 0.12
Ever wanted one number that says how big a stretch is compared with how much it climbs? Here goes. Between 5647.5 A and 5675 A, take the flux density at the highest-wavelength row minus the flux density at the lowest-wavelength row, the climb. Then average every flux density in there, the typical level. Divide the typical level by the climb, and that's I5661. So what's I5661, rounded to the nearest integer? 30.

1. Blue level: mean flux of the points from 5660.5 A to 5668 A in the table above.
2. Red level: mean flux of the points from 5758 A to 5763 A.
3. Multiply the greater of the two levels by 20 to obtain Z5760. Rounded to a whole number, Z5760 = 166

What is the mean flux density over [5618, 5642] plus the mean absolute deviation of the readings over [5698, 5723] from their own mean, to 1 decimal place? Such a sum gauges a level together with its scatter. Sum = 8.9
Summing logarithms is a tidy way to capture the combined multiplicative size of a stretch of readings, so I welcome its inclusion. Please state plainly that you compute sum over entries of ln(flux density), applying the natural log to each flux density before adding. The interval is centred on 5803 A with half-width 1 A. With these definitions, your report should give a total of 3.58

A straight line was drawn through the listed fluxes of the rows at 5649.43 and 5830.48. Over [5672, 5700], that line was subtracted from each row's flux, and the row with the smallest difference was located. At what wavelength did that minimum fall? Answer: 5679.43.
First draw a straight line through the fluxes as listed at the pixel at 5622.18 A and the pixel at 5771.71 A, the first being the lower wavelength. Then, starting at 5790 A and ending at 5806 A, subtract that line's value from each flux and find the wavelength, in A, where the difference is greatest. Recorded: 5797.02 A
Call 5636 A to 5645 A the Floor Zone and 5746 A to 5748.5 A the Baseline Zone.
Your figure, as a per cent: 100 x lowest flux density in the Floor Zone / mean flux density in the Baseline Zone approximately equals 72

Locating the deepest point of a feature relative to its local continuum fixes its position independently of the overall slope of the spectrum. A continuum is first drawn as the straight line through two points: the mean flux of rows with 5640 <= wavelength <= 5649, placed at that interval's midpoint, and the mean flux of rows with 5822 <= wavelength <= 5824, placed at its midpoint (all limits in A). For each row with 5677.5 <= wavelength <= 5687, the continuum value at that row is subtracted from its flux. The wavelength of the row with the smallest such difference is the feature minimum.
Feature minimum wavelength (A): 5679.43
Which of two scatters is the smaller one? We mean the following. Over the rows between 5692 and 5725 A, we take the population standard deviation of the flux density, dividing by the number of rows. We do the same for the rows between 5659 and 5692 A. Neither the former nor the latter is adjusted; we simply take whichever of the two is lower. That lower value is 0.72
